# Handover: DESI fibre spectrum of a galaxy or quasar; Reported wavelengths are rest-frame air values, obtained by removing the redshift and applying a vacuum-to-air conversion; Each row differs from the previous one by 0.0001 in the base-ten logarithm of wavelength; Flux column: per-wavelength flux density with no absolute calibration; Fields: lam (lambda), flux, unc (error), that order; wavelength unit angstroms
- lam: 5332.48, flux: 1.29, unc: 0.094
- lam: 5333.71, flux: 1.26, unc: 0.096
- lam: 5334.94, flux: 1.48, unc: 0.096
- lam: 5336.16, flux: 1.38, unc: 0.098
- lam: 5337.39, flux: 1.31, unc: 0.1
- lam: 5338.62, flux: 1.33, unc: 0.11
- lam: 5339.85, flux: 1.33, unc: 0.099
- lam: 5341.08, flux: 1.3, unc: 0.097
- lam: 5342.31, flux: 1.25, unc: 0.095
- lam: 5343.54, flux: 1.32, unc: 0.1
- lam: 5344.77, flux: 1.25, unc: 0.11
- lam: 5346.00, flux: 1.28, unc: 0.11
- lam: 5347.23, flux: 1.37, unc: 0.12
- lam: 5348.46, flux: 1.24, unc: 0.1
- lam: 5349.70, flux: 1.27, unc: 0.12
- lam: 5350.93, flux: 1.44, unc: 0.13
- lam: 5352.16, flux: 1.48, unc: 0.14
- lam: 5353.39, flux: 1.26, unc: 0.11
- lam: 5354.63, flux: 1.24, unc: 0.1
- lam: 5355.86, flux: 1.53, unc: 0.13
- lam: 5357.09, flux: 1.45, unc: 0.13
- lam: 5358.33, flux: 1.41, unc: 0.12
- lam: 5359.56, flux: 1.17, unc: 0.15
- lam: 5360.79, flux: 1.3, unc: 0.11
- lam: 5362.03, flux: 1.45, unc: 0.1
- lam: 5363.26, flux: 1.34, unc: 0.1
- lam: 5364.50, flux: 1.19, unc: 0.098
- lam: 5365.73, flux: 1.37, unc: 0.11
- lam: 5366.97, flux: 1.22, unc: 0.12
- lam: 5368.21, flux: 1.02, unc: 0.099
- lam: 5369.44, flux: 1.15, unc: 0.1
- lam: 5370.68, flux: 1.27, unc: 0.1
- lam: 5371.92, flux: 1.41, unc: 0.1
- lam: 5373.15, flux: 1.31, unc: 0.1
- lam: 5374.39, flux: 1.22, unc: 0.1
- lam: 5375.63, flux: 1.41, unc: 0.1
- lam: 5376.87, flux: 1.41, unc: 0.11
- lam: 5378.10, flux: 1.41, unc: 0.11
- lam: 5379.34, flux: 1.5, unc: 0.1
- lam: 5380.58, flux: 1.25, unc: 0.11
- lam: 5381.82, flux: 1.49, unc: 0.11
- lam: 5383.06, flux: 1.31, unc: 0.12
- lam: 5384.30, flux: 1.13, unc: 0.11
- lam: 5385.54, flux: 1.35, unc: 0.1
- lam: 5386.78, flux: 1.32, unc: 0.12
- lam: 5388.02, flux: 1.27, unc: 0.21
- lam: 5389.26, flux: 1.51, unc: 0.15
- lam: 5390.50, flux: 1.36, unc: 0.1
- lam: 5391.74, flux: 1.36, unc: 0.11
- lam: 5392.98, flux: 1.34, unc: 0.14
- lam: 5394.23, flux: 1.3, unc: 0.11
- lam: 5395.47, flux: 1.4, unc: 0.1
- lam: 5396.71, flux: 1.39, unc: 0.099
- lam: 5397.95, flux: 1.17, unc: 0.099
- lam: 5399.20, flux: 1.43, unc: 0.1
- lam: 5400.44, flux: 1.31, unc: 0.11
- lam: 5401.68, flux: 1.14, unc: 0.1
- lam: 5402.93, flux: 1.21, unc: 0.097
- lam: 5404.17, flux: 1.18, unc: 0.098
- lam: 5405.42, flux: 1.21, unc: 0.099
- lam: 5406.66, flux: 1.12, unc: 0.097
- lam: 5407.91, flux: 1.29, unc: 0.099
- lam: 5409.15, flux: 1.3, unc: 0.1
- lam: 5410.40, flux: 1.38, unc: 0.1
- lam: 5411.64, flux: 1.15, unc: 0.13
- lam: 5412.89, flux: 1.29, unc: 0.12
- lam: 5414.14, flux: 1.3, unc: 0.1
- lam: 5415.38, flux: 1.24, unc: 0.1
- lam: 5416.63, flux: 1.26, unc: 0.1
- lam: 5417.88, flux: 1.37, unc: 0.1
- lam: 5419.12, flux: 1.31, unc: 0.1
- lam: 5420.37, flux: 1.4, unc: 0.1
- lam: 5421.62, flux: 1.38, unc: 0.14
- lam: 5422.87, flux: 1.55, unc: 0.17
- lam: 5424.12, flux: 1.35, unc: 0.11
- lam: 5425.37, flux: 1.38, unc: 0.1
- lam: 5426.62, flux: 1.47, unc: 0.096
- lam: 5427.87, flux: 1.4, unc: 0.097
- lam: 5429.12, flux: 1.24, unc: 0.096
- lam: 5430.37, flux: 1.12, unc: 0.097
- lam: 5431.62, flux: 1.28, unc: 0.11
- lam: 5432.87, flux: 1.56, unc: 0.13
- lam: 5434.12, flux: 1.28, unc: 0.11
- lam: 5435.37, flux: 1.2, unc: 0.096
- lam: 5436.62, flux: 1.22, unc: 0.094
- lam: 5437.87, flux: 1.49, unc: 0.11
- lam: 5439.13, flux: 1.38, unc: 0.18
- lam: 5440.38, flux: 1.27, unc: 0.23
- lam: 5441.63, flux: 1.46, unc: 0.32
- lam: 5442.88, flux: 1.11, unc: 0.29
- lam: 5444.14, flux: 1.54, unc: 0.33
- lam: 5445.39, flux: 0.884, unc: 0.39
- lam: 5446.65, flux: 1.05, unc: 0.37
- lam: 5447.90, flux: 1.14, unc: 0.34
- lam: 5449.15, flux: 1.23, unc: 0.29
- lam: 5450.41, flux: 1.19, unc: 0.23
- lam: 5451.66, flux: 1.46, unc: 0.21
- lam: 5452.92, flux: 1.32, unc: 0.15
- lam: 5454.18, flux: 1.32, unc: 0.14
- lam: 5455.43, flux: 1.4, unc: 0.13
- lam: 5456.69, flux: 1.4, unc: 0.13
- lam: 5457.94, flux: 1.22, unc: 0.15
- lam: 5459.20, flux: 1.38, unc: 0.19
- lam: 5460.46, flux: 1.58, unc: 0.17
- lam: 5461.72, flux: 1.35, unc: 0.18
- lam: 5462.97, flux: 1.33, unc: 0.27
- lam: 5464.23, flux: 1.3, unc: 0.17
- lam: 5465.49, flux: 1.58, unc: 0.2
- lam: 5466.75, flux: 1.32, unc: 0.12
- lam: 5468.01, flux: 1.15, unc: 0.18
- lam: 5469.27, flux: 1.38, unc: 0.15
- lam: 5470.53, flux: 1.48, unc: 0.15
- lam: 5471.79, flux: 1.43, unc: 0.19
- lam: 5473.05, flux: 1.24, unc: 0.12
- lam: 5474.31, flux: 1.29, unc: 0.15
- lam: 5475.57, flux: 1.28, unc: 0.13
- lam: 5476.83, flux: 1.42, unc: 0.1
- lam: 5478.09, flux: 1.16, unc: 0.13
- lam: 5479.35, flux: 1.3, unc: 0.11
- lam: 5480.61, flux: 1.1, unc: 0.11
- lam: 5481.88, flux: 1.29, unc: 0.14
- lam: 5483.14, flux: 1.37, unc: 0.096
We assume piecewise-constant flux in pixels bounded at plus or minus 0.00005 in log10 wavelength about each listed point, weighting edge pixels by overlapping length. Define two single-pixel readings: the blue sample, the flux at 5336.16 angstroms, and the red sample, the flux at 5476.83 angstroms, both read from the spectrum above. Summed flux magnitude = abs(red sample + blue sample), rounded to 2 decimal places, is 2.80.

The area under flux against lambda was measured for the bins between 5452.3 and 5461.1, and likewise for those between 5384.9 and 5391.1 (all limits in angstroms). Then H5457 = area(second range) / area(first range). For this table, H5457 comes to 0.70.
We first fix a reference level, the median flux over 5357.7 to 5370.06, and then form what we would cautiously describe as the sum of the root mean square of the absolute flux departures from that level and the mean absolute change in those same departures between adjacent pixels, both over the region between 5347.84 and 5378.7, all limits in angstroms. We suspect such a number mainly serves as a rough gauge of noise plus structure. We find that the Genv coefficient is 0.22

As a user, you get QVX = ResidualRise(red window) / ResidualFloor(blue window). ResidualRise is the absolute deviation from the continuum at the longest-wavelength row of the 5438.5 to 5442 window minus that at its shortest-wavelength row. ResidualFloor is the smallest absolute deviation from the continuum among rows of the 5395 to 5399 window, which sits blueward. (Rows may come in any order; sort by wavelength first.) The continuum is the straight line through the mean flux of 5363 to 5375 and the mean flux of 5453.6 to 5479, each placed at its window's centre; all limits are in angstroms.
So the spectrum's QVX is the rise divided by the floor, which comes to 0.7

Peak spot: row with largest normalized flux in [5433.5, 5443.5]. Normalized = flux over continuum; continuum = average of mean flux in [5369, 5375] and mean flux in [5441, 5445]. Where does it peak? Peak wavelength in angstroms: 5437.87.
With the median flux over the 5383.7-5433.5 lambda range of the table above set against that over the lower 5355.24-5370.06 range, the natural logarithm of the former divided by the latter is -0.01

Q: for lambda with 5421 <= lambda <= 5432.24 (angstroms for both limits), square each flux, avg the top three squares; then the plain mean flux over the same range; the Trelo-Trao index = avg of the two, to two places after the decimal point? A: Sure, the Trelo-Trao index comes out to 1.76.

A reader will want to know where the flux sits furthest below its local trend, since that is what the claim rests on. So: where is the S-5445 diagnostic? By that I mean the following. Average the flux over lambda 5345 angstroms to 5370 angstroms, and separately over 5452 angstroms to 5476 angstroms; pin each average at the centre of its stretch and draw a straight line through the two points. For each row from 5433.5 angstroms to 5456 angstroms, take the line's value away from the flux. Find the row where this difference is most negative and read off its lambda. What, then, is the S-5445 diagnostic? 5445.39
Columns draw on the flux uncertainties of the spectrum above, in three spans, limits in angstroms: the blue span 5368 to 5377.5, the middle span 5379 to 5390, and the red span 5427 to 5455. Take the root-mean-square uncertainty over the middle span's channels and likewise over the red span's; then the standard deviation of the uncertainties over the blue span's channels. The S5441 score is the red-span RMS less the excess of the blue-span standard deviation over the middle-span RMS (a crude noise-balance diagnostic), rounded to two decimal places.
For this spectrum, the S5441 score 0.35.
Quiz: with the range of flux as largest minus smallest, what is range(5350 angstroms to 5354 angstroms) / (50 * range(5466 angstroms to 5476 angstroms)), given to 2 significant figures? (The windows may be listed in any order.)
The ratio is 0.013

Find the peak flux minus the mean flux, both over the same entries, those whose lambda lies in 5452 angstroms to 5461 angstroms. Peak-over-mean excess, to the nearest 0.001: 0.206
